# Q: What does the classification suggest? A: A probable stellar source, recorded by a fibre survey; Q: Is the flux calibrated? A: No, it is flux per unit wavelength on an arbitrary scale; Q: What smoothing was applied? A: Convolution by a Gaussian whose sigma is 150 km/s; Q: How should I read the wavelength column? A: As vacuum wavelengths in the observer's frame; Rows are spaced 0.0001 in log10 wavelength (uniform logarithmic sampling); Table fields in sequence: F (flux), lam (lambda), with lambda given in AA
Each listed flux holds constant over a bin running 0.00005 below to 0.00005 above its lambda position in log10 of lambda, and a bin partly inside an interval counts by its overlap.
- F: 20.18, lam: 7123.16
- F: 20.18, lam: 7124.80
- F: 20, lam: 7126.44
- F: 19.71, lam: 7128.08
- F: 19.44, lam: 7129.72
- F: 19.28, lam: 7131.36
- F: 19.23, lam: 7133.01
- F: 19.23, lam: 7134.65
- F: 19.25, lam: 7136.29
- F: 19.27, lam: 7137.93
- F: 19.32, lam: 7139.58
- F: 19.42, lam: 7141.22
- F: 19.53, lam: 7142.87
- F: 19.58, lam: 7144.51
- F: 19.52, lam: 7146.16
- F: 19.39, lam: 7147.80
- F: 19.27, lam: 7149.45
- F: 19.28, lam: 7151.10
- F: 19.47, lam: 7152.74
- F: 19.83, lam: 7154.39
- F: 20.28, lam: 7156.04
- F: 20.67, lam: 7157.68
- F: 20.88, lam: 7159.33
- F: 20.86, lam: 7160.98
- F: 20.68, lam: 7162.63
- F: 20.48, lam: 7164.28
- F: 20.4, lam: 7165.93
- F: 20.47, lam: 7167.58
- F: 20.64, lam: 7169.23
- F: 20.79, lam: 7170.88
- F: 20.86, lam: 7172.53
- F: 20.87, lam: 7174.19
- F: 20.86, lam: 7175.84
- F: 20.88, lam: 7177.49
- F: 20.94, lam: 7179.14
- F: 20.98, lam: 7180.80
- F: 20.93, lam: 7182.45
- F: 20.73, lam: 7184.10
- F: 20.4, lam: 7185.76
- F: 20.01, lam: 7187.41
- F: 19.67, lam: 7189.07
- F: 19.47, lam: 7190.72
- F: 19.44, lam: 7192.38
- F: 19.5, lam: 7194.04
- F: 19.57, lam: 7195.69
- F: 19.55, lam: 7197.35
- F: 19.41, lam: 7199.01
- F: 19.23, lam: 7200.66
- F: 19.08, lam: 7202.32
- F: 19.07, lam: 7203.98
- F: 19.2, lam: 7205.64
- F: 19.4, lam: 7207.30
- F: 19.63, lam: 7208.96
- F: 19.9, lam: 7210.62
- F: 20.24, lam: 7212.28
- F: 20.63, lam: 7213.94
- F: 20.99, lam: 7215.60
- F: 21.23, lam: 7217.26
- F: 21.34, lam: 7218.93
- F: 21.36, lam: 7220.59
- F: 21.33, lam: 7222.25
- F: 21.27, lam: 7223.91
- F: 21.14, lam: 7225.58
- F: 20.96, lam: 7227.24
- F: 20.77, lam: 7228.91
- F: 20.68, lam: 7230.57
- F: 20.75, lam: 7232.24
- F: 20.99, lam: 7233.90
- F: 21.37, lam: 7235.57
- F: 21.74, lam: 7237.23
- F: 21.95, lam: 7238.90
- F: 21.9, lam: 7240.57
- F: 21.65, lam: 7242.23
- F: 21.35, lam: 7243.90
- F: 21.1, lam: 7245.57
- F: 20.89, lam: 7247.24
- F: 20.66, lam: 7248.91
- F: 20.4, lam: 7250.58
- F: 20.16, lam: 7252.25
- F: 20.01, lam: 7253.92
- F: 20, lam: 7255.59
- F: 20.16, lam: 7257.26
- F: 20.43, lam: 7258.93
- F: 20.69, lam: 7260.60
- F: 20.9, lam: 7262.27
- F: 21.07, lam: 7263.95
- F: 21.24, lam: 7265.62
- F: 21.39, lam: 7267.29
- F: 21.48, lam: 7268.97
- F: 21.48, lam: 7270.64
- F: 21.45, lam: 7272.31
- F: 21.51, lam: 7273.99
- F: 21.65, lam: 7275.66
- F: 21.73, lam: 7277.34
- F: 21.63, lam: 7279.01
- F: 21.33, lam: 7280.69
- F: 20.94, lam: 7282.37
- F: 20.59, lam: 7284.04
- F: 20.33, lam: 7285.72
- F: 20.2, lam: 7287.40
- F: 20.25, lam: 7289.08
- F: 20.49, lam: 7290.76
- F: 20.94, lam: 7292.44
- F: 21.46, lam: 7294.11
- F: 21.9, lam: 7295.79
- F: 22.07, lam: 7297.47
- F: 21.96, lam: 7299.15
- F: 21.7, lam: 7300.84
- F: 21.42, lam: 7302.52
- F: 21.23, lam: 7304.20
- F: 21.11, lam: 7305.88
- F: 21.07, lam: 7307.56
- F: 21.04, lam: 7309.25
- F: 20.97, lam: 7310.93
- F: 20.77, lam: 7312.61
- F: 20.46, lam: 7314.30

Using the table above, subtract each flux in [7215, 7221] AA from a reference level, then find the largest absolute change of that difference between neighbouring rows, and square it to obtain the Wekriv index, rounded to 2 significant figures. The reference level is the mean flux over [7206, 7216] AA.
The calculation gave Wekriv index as 0.058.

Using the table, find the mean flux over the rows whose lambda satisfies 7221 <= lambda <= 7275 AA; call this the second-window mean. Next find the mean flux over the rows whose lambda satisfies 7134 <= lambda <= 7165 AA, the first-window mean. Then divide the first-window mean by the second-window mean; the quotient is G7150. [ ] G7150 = 0.94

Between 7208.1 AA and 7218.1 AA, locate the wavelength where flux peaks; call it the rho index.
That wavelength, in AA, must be 7217.26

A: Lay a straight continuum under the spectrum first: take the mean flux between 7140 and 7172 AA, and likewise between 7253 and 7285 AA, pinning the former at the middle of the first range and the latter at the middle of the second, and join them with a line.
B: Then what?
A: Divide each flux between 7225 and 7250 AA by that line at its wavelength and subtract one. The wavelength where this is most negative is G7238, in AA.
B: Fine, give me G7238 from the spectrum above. 7248.91 AA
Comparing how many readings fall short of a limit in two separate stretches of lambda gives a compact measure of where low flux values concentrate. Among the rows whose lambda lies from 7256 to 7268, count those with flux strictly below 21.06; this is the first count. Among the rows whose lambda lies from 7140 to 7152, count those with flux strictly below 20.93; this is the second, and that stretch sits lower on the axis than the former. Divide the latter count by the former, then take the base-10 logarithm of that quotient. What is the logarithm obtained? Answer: 0.24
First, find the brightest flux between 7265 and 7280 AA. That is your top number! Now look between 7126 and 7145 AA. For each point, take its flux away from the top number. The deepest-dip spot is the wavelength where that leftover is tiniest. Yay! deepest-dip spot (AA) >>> 7126.44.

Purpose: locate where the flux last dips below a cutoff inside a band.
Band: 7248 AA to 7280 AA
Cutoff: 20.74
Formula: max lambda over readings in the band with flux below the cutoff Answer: 7260.60 AA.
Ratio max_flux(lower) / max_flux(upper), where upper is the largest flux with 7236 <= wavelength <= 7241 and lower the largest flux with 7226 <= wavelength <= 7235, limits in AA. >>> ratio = 0.96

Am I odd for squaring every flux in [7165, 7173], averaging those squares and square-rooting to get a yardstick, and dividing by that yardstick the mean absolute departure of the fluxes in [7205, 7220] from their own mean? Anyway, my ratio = 0.033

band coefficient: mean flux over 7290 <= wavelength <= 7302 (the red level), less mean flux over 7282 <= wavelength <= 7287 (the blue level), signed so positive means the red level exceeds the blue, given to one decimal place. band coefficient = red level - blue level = 0.9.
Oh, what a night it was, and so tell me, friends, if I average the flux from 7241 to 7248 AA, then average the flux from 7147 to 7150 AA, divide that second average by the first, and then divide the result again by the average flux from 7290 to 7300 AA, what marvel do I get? 0.042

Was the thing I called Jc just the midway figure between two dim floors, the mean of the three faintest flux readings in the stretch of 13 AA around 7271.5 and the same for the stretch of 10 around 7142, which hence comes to 20.3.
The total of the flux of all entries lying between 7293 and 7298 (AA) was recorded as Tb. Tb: 65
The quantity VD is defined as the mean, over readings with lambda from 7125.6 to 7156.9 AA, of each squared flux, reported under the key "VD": 380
